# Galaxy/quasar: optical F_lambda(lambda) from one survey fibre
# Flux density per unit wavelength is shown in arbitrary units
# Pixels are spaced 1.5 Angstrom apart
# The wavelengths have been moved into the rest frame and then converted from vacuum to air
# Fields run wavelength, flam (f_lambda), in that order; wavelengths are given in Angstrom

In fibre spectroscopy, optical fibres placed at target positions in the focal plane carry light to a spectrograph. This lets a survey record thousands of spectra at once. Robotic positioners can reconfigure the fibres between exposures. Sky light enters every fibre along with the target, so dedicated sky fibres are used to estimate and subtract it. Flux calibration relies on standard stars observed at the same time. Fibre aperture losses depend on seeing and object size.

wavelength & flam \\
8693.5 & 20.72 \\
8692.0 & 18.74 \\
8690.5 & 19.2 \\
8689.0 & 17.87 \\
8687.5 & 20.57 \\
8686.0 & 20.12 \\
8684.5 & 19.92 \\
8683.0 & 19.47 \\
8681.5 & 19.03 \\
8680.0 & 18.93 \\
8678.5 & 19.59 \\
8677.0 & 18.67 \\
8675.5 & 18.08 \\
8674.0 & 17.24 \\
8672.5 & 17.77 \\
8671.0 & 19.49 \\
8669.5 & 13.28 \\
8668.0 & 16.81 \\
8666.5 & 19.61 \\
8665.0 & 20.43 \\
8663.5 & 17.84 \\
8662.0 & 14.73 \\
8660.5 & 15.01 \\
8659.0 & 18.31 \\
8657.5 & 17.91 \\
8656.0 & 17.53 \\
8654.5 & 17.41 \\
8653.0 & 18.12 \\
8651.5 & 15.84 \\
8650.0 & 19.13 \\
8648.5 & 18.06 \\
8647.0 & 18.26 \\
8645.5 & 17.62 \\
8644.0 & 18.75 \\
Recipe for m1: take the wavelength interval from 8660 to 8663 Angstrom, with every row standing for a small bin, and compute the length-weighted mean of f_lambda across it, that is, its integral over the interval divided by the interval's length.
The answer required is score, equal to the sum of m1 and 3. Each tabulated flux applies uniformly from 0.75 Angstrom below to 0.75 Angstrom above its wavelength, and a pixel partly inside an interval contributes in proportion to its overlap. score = 18.1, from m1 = 15.1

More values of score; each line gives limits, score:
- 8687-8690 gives 22.1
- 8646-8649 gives 21.1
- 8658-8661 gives 19.9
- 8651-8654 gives 20.1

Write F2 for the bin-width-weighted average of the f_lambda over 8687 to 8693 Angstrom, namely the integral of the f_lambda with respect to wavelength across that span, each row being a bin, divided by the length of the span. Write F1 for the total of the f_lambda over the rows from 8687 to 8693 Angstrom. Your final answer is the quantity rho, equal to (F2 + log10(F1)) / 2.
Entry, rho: 10.5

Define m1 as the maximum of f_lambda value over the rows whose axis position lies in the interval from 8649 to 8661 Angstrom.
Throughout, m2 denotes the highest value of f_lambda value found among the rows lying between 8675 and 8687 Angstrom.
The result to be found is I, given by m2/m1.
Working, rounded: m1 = 19.13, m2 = 20.12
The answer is 1.05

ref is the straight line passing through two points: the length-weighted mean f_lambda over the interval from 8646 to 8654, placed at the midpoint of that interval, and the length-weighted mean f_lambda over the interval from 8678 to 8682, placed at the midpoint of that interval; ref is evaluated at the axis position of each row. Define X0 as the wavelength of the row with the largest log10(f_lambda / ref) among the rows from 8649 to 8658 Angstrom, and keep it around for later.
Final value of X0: 8650.0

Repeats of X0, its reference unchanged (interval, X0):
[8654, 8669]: 8665.0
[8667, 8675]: 8671.0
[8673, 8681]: 8678.5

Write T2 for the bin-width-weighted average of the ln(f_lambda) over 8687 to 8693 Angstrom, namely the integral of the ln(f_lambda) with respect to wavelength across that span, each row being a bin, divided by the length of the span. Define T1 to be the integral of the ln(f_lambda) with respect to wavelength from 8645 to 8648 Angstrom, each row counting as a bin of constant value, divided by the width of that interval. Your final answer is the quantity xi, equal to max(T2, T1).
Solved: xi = 2.95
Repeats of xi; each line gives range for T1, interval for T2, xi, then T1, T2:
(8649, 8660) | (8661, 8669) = 2.87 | 2.87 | 2.86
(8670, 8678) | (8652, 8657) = 2.90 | 2.90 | 2.87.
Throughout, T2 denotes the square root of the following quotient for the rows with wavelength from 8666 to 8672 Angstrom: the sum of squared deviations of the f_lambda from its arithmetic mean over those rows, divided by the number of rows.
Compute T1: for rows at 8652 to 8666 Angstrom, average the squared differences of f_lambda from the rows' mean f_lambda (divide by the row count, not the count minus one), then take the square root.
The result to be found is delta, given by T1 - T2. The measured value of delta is -0.9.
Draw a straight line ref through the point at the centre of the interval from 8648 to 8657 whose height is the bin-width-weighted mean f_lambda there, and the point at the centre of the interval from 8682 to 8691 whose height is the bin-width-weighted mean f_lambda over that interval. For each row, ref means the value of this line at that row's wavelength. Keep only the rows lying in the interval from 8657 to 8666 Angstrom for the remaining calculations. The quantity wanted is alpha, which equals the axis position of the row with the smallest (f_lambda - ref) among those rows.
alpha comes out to 8662.0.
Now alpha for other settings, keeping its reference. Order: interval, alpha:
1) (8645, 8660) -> 8651.5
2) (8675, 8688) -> 8675.5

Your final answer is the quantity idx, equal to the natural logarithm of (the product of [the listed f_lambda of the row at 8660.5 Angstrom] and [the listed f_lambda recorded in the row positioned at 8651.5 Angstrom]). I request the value 5.47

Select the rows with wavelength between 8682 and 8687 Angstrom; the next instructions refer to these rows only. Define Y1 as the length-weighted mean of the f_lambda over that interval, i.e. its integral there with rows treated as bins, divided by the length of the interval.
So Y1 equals 19.8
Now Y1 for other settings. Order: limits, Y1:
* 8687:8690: 19.1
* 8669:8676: 17.3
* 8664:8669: 18.6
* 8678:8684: 19.3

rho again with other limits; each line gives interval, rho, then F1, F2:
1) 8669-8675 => 9.5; 68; 17.1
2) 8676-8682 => 10.4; 76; 19.0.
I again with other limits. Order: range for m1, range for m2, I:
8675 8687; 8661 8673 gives 1.02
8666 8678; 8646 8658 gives 0.98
